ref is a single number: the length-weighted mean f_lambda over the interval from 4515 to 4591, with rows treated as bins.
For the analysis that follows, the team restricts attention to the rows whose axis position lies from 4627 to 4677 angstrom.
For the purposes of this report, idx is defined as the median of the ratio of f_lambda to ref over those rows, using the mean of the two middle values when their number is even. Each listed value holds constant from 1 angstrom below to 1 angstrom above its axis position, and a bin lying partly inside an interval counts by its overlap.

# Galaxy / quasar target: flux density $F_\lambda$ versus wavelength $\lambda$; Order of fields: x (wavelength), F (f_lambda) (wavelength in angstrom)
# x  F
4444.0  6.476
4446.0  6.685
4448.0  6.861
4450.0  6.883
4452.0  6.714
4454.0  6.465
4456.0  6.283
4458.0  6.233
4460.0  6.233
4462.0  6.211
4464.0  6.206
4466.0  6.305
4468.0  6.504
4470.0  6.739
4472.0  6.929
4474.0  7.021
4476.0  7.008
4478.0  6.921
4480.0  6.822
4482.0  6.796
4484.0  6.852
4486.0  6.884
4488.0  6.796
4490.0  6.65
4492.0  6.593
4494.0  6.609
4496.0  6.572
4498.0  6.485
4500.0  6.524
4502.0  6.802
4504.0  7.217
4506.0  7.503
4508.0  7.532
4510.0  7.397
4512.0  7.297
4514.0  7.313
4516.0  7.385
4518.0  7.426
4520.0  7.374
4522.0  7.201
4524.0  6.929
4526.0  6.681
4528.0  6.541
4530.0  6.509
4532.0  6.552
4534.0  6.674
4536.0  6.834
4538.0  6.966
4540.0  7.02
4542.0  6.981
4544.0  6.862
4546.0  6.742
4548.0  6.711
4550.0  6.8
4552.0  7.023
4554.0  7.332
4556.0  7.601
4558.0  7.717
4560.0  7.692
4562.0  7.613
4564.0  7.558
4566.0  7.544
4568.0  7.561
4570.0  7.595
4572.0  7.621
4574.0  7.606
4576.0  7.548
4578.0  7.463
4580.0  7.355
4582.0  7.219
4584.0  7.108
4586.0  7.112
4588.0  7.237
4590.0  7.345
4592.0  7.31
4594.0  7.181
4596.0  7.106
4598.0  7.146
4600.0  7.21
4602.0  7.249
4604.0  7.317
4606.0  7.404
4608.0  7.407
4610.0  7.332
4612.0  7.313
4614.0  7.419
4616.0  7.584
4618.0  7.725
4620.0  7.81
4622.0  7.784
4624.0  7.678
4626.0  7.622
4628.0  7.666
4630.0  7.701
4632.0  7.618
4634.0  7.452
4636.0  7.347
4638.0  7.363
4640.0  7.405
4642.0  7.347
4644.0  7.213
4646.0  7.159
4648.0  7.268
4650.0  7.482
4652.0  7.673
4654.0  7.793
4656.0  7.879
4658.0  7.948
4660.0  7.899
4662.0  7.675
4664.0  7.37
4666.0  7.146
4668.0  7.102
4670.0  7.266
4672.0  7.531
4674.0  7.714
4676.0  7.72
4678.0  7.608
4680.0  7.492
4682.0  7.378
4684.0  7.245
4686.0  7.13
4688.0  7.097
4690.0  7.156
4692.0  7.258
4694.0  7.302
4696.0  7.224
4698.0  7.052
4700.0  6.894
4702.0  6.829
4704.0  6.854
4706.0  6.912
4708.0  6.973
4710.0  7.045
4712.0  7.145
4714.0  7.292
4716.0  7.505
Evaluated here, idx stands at 1.04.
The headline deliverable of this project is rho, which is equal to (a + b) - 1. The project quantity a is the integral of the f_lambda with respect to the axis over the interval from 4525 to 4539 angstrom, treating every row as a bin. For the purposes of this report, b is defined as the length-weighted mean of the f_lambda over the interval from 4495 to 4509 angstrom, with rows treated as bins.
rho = 99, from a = 94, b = 6.95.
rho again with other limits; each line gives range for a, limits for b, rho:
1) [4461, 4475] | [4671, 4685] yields 98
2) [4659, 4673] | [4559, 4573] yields 111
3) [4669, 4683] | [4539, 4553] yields 111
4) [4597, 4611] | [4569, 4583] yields 109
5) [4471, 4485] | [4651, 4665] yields 103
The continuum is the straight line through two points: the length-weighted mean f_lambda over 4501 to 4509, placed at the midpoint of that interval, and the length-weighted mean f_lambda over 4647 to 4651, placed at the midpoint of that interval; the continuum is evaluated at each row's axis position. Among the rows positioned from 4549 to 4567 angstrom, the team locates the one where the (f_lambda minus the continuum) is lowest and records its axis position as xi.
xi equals 4550.0 angstrom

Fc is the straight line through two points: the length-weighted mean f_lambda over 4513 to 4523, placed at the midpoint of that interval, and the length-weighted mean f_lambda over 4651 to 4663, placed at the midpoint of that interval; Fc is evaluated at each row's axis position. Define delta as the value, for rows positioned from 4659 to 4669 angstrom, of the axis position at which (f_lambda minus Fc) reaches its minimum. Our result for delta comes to 4668.0 angstrom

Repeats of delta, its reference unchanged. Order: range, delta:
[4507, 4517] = 4512.0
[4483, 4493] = 4492.0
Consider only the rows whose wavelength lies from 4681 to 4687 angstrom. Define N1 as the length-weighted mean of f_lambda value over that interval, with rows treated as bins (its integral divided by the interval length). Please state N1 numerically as 7.3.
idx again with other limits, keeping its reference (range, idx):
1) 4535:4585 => 1.02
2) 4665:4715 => 1.00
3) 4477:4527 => 0.96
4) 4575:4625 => 1.02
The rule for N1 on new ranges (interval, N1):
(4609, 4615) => 7.4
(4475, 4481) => 6.9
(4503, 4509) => 7.4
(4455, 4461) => 6.2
